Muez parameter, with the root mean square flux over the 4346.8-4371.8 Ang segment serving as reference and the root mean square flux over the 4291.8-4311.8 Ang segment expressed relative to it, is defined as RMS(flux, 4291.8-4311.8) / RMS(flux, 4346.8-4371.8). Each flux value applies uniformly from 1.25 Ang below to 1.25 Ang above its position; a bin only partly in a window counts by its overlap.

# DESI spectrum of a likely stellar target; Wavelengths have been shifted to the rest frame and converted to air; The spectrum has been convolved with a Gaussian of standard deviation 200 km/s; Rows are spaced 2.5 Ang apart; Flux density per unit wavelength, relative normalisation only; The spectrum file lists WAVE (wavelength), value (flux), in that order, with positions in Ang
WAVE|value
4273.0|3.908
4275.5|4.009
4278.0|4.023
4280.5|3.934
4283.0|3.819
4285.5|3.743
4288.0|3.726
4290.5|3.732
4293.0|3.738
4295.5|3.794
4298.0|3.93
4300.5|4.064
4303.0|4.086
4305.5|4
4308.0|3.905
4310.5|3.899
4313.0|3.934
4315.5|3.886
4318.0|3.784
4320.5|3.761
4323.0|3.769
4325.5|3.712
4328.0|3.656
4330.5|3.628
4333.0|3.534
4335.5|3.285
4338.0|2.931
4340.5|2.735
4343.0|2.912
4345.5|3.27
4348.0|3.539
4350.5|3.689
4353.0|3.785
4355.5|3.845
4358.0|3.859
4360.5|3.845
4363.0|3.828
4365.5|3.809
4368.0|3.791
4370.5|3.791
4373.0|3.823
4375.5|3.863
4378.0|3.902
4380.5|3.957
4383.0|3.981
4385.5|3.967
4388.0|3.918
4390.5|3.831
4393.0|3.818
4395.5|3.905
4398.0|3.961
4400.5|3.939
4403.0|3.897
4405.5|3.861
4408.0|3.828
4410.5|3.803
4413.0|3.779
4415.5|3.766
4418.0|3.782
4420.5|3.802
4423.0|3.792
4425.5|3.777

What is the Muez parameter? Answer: 1.04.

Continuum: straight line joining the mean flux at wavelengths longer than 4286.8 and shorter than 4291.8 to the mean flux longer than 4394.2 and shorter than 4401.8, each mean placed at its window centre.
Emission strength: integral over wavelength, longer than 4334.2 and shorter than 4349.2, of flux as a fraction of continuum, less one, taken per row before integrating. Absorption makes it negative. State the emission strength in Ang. -2.8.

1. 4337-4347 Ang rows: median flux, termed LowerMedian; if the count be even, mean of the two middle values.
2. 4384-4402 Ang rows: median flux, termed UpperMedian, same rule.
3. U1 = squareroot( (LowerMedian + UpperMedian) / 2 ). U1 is 1.85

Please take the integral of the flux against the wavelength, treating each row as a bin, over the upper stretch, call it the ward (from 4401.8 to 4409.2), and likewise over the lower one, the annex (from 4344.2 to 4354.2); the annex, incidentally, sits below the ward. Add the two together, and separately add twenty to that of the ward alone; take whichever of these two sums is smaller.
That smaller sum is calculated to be 49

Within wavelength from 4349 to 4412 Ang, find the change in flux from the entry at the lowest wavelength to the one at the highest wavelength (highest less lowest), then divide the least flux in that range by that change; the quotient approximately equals 32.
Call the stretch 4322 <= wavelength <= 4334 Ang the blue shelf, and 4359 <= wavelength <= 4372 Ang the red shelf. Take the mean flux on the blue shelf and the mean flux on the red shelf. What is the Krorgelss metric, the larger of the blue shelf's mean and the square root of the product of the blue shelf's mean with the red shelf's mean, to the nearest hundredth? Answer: 3.74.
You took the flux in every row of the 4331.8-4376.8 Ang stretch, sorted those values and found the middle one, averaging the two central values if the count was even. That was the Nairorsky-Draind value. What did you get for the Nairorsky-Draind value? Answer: 3.79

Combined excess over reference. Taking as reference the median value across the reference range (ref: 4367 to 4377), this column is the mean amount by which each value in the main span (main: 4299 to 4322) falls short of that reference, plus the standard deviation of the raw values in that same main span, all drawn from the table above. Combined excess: -0.01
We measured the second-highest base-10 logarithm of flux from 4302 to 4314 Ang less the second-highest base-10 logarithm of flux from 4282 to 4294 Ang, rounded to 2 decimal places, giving 0.03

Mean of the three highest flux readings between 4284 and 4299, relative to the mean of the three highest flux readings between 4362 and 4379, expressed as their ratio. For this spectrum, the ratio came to 0.99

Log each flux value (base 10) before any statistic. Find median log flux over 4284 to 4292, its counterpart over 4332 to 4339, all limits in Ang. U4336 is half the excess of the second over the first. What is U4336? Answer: -0.028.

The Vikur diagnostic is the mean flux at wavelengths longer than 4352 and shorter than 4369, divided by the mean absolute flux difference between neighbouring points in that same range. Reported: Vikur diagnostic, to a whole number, 162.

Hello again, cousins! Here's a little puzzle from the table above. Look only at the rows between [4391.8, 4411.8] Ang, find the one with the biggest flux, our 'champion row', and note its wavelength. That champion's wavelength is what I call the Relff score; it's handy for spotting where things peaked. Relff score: 4398.0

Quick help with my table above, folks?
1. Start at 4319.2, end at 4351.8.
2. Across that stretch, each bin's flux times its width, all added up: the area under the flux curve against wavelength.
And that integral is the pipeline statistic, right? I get 111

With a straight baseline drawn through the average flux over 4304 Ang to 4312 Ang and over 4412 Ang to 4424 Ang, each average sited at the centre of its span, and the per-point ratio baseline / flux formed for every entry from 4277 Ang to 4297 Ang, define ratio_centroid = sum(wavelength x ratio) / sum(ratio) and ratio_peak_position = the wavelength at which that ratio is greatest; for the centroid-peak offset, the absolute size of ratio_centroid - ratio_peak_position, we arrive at 1.1 Ang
